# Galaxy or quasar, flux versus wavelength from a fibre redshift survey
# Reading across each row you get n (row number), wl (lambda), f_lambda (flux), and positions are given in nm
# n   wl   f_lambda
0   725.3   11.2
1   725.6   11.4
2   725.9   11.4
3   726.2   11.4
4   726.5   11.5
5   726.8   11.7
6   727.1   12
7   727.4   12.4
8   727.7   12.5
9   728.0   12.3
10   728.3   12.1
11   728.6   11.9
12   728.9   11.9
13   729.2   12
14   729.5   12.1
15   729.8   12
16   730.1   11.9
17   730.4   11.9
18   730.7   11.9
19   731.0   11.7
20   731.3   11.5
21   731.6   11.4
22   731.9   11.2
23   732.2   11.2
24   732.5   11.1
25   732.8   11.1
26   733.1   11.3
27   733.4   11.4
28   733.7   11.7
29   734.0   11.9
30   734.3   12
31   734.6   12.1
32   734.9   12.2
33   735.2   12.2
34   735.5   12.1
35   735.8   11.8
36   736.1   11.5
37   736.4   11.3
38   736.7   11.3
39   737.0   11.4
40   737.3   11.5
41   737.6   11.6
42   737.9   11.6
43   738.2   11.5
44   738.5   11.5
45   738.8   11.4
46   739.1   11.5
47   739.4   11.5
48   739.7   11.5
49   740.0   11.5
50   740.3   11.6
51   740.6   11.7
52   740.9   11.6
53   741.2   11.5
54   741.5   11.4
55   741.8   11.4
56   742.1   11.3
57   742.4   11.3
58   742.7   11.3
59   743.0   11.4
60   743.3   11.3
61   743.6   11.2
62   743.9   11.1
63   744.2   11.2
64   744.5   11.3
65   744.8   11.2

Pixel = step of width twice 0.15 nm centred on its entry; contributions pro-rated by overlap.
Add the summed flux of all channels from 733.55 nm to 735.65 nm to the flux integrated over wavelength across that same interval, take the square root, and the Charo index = 10.5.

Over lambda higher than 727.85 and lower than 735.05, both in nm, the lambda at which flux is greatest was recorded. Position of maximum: 728.0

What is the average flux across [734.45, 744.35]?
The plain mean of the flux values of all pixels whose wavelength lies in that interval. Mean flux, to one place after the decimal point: 11.5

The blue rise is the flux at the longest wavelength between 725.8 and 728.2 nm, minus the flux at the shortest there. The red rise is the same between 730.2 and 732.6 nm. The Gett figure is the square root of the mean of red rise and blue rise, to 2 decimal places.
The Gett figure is 0.22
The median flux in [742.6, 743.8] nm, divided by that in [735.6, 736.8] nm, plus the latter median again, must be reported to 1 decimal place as 12.4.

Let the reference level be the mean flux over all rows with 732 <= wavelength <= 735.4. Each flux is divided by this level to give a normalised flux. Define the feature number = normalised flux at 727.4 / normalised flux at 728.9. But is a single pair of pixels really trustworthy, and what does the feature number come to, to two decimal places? 1.04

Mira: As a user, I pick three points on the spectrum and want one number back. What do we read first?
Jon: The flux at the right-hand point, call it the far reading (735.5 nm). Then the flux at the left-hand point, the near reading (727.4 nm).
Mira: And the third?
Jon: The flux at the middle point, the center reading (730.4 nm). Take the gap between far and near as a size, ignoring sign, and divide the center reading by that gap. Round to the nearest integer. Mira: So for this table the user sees 40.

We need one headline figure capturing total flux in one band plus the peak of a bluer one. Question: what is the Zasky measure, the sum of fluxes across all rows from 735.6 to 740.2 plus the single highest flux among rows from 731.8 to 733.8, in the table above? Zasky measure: 184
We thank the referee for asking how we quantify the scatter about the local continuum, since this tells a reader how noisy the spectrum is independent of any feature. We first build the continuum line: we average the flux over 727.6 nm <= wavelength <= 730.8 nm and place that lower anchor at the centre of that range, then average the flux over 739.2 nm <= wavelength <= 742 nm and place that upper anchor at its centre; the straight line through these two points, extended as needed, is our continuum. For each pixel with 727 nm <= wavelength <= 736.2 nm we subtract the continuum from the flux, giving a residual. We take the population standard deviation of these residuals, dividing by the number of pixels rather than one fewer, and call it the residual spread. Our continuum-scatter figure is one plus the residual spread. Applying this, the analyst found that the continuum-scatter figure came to 1.36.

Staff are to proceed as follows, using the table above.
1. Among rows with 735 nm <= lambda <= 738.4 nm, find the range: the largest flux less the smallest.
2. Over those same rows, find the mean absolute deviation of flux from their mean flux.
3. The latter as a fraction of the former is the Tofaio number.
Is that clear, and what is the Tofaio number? 0.252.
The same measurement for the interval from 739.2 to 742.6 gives 0.240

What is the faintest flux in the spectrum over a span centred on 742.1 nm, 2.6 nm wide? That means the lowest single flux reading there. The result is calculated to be 11.3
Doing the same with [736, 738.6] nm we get 11.3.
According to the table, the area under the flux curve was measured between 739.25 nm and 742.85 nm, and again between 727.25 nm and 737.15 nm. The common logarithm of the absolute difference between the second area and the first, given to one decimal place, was 1.9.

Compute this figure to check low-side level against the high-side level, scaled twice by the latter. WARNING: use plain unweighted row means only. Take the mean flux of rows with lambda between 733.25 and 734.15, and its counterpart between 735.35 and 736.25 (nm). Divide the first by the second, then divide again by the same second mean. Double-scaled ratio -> 0.084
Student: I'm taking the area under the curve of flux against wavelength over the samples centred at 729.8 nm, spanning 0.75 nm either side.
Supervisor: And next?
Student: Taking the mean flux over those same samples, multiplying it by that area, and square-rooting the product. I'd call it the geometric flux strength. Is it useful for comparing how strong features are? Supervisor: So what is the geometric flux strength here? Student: 14.7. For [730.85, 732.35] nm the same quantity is 14.0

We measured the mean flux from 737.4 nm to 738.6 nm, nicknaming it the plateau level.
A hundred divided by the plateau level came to 8.66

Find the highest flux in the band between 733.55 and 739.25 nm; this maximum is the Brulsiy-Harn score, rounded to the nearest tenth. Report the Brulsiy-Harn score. 12.2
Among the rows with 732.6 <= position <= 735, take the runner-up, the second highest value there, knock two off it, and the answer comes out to 10.10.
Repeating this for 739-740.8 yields 9.60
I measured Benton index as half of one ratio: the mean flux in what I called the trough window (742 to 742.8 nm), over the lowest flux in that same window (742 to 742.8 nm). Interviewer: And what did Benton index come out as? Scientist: 0.500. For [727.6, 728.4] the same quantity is 0.508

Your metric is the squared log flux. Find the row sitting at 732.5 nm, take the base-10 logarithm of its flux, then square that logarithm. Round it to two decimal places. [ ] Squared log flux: 1.09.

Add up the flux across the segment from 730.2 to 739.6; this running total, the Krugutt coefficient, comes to 359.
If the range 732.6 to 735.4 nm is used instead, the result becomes 106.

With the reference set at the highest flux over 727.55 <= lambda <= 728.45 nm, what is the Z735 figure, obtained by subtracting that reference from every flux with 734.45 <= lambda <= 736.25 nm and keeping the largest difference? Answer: -0.30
